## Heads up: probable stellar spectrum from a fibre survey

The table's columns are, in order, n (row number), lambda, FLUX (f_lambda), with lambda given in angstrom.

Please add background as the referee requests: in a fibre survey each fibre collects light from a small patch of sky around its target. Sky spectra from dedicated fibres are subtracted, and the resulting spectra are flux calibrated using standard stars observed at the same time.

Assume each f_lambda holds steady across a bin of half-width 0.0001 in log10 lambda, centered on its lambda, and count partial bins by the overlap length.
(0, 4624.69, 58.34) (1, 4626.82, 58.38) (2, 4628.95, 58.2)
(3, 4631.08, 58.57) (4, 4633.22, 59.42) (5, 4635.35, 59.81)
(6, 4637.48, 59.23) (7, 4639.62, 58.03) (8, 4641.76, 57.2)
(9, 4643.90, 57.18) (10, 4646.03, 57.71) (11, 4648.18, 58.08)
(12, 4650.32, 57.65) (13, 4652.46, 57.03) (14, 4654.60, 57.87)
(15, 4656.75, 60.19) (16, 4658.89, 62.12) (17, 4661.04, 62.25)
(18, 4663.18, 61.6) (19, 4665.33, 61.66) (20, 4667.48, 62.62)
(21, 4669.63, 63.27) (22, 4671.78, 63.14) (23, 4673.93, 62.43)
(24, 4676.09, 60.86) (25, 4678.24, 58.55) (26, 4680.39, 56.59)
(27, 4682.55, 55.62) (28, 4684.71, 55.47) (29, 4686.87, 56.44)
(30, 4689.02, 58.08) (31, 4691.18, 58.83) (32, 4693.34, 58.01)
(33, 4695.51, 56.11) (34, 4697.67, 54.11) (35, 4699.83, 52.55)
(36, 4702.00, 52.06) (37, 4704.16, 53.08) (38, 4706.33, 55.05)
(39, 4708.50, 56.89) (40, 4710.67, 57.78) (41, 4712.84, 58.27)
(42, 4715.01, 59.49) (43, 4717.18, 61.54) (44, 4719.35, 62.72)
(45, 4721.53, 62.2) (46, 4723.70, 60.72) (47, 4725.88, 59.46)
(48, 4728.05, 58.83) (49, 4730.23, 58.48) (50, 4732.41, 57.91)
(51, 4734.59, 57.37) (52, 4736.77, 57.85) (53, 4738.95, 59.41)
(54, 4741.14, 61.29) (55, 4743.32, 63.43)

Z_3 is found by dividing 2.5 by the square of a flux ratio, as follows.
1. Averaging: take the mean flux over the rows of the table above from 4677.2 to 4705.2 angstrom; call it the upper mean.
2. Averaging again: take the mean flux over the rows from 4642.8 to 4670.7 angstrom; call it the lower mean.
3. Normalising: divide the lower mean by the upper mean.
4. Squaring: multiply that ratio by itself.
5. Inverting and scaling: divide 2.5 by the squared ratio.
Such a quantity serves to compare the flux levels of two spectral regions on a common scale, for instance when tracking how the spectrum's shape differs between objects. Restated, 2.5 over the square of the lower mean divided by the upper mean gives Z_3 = 2.17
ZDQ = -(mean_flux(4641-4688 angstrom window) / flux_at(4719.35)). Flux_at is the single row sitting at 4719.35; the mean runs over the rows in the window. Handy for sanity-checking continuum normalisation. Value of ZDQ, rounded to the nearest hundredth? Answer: -0.95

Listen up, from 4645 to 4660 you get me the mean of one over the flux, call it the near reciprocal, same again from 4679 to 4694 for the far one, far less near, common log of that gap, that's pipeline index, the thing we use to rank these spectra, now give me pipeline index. -3.3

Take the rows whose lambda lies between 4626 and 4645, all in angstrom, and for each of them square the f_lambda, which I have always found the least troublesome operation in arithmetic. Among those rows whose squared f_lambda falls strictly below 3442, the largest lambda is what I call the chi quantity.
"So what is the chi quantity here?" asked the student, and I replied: 4643.90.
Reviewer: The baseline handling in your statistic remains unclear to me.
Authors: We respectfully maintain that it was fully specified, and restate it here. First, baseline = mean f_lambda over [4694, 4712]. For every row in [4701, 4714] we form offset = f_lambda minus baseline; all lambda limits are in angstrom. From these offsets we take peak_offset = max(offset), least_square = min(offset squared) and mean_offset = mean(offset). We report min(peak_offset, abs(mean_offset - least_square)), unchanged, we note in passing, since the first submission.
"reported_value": 0.7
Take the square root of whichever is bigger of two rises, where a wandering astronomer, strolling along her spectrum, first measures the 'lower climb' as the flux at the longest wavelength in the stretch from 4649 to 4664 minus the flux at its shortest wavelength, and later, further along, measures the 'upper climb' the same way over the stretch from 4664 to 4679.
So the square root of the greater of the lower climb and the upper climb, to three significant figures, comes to 1.99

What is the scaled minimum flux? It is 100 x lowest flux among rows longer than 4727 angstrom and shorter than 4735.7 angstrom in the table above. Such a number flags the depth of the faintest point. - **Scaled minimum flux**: 5737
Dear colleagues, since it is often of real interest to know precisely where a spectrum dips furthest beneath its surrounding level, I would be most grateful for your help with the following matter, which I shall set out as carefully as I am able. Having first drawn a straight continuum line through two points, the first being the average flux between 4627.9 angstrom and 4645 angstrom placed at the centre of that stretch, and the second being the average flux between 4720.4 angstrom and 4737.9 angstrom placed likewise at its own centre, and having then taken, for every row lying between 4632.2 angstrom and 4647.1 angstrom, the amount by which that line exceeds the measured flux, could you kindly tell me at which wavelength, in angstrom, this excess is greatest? 4643.90 angstrom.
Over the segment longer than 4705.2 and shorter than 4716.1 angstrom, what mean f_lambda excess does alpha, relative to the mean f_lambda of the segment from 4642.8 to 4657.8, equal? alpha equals -0.46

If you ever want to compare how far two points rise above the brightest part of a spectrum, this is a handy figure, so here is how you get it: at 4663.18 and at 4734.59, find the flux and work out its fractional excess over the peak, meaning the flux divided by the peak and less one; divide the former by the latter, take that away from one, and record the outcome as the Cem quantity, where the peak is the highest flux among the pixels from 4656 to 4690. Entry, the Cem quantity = 0.72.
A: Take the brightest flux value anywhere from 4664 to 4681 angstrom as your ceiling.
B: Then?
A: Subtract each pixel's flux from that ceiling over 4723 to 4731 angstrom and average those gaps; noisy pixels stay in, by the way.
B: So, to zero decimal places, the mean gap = 4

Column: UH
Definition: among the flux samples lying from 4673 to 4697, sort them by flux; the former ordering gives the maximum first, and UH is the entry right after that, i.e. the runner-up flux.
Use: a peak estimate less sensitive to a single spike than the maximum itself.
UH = 60.86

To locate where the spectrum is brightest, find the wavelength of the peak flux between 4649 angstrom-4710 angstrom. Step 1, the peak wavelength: 4669.63 angstrom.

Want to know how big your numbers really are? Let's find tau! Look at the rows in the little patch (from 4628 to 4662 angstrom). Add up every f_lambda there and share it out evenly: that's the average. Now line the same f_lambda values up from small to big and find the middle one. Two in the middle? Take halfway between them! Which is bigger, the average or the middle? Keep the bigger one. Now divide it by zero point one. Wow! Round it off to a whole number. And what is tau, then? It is 588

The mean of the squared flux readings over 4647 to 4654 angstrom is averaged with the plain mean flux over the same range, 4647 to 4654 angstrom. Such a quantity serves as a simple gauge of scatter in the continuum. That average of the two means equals 1687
